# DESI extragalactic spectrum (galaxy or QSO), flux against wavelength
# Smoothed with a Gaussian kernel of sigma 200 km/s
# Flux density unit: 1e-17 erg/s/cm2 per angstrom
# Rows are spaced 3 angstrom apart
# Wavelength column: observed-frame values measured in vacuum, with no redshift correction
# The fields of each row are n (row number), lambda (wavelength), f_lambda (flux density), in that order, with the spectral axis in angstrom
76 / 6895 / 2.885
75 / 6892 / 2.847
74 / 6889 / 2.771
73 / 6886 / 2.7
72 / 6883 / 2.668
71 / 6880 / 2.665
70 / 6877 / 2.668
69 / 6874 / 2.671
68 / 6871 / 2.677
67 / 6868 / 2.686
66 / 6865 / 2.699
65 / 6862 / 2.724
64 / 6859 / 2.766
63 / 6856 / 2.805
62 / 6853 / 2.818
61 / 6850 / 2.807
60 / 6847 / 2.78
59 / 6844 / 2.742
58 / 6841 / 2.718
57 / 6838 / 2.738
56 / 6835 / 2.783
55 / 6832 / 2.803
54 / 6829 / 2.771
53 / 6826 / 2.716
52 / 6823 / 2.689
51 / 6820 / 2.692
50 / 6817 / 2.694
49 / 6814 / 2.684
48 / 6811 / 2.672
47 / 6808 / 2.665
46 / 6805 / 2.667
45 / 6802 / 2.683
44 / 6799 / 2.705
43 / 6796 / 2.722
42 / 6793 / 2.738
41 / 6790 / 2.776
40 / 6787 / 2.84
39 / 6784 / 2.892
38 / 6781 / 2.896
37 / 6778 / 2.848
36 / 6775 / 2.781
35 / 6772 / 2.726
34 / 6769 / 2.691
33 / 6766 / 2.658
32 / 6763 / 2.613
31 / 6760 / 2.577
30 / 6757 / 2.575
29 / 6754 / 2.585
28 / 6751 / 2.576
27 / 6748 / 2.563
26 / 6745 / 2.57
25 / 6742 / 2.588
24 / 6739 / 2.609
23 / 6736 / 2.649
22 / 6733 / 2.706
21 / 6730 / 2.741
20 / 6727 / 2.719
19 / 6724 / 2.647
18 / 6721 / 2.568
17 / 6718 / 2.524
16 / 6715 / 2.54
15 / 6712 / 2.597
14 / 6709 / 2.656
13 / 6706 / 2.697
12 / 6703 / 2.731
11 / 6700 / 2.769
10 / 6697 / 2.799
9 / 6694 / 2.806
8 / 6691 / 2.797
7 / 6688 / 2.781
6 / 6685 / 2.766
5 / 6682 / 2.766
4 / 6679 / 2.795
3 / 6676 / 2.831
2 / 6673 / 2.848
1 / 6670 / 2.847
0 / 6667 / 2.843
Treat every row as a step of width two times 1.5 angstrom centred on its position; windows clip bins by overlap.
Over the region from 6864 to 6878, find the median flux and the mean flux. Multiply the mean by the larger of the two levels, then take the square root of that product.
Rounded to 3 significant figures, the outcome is 2.68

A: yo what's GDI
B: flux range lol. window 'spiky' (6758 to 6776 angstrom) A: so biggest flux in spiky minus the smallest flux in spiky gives 0.20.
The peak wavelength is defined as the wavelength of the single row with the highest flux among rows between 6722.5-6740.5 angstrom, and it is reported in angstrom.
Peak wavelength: 6730 angstrom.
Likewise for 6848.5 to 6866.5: 6853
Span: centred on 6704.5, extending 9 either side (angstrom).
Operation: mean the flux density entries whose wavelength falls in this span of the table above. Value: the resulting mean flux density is 2.71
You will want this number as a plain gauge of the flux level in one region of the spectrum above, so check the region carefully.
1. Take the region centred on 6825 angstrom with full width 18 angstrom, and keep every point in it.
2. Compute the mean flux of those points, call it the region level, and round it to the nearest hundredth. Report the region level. 2.73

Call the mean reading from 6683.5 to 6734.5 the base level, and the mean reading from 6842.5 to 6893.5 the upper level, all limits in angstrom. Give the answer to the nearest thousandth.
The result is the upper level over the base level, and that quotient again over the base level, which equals 0.376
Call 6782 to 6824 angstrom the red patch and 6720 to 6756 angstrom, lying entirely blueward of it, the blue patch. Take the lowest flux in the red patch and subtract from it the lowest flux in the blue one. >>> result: 0.10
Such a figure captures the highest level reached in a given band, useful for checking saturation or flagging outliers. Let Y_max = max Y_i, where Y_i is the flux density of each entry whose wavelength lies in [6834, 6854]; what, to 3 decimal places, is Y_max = 2.818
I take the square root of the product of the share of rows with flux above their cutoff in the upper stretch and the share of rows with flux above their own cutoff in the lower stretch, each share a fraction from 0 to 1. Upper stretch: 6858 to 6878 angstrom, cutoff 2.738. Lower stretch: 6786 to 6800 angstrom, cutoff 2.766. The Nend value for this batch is 0.24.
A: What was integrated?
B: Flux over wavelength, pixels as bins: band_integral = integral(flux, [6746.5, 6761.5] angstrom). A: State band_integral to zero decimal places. 39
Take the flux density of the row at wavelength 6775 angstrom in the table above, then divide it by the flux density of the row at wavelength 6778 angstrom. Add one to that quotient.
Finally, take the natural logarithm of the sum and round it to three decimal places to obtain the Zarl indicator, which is 0.681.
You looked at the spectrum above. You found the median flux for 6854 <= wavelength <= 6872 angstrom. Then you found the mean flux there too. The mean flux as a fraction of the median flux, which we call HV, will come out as 1.01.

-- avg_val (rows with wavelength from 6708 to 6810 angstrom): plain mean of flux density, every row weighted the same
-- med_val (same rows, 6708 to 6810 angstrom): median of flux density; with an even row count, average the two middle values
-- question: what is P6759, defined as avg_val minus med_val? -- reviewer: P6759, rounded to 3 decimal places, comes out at 0.012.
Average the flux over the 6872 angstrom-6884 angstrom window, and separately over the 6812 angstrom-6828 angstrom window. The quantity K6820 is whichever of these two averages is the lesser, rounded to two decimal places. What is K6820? 2.67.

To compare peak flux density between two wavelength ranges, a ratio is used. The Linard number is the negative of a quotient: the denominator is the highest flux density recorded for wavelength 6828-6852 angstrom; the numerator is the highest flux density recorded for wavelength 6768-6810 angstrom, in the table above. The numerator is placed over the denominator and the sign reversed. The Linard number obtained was -1.03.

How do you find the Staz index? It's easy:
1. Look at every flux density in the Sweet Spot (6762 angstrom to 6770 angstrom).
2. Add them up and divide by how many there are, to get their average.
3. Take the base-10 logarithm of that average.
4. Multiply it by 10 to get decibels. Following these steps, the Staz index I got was 4.24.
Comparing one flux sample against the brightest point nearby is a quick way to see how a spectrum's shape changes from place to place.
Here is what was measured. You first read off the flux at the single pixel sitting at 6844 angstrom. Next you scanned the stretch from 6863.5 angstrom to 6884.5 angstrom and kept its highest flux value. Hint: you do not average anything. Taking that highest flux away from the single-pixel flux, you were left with 0.04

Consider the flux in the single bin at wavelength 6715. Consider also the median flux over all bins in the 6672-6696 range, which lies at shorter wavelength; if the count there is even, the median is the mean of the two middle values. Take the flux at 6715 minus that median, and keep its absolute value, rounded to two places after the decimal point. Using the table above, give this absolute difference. 0.26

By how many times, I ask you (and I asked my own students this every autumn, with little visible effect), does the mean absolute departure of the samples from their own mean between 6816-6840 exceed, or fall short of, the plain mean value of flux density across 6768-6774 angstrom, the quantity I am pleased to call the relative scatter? 0.014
